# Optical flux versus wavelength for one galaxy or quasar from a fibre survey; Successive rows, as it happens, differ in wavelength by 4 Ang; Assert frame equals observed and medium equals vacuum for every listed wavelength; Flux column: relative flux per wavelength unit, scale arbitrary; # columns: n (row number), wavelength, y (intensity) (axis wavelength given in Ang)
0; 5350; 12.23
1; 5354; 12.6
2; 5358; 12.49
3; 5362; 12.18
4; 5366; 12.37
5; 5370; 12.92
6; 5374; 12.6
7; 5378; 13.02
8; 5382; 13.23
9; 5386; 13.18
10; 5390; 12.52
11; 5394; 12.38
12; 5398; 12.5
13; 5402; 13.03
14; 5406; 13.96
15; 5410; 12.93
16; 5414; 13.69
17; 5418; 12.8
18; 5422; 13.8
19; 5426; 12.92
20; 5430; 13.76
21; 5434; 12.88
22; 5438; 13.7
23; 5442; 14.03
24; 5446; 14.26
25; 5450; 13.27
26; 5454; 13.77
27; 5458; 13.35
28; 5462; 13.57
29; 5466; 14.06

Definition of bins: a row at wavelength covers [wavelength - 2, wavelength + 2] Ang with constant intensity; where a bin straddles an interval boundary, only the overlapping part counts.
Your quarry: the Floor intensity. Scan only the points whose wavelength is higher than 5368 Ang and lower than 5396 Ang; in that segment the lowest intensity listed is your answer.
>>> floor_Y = 12.38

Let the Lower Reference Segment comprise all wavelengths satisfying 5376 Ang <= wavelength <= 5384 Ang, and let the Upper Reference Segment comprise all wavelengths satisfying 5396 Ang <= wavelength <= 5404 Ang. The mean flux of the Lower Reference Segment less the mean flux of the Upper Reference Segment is 0.4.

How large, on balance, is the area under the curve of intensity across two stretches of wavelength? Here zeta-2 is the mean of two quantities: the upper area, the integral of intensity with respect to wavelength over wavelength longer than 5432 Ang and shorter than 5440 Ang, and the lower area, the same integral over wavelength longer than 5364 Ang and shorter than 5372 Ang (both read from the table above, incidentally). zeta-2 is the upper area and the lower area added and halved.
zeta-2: 104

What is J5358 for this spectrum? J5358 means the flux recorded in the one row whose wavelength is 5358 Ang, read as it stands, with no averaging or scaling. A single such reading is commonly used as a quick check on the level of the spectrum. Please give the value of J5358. 12.49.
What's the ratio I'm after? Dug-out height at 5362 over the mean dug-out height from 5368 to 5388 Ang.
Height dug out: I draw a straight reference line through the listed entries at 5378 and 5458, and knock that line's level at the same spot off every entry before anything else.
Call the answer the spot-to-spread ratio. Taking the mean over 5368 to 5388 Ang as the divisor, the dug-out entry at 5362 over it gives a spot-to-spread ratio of 26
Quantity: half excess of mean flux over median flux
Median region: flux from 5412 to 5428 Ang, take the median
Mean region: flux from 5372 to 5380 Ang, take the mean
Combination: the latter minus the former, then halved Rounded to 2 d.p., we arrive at -0.25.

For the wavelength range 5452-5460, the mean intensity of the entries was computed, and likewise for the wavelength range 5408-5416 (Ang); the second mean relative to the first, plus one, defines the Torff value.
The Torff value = 1.982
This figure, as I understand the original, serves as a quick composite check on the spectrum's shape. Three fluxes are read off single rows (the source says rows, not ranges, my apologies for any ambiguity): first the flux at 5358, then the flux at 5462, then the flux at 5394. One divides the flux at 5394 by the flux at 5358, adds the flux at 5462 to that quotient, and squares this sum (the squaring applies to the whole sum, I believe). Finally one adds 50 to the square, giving 262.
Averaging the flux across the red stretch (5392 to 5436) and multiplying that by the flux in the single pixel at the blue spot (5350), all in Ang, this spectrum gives 161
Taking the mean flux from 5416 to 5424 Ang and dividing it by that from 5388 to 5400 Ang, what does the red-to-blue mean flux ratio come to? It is 1.07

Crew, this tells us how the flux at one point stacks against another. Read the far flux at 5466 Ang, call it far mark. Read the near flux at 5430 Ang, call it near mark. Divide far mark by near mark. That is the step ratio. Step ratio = 1.02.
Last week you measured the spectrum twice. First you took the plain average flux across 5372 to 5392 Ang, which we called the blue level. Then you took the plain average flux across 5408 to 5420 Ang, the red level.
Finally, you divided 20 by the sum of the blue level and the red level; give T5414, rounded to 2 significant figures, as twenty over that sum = 0.77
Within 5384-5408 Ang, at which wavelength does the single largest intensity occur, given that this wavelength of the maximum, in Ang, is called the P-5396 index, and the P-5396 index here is 5406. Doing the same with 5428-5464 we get 5446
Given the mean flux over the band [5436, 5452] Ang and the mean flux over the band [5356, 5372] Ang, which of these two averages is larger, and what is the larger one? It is 13.8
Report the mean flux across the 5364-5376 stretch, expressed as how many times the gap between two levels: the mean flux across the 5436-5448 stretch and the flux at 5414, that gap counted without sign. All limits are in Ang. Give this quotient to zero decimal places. 41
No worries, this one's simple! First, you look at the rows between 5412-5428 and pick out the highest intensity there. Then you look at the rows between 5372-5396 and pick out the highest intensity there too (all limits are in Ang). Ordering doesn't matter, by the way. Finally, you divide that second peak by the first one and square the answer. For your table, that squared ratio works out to 0.92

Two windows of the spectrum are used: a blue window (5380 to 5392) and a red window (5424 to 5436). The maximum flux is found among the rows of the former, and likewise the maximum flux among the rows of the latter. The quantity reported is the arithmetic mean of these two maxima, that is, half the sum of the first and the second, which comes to 13.5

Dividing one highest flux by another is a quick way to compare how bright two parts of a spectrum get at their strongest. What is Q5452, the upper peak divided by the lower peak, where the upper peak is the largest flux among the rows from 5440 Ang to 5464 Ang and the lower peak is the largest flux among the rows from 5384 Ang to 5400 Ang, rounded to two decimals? 1.08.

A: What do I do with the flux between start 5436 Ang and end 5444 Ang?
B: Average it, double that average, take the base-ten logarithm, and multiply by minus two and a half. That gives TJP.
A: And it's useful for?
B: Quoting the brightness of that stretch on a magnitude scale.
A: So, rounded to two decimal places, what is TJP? -3.61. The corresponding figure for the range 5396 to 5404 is -3.52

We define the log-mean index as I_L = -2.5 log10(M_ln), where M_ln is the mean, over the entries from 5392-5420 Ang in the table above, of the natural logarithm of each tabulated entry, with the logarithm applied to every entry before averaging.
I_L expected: -1.02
